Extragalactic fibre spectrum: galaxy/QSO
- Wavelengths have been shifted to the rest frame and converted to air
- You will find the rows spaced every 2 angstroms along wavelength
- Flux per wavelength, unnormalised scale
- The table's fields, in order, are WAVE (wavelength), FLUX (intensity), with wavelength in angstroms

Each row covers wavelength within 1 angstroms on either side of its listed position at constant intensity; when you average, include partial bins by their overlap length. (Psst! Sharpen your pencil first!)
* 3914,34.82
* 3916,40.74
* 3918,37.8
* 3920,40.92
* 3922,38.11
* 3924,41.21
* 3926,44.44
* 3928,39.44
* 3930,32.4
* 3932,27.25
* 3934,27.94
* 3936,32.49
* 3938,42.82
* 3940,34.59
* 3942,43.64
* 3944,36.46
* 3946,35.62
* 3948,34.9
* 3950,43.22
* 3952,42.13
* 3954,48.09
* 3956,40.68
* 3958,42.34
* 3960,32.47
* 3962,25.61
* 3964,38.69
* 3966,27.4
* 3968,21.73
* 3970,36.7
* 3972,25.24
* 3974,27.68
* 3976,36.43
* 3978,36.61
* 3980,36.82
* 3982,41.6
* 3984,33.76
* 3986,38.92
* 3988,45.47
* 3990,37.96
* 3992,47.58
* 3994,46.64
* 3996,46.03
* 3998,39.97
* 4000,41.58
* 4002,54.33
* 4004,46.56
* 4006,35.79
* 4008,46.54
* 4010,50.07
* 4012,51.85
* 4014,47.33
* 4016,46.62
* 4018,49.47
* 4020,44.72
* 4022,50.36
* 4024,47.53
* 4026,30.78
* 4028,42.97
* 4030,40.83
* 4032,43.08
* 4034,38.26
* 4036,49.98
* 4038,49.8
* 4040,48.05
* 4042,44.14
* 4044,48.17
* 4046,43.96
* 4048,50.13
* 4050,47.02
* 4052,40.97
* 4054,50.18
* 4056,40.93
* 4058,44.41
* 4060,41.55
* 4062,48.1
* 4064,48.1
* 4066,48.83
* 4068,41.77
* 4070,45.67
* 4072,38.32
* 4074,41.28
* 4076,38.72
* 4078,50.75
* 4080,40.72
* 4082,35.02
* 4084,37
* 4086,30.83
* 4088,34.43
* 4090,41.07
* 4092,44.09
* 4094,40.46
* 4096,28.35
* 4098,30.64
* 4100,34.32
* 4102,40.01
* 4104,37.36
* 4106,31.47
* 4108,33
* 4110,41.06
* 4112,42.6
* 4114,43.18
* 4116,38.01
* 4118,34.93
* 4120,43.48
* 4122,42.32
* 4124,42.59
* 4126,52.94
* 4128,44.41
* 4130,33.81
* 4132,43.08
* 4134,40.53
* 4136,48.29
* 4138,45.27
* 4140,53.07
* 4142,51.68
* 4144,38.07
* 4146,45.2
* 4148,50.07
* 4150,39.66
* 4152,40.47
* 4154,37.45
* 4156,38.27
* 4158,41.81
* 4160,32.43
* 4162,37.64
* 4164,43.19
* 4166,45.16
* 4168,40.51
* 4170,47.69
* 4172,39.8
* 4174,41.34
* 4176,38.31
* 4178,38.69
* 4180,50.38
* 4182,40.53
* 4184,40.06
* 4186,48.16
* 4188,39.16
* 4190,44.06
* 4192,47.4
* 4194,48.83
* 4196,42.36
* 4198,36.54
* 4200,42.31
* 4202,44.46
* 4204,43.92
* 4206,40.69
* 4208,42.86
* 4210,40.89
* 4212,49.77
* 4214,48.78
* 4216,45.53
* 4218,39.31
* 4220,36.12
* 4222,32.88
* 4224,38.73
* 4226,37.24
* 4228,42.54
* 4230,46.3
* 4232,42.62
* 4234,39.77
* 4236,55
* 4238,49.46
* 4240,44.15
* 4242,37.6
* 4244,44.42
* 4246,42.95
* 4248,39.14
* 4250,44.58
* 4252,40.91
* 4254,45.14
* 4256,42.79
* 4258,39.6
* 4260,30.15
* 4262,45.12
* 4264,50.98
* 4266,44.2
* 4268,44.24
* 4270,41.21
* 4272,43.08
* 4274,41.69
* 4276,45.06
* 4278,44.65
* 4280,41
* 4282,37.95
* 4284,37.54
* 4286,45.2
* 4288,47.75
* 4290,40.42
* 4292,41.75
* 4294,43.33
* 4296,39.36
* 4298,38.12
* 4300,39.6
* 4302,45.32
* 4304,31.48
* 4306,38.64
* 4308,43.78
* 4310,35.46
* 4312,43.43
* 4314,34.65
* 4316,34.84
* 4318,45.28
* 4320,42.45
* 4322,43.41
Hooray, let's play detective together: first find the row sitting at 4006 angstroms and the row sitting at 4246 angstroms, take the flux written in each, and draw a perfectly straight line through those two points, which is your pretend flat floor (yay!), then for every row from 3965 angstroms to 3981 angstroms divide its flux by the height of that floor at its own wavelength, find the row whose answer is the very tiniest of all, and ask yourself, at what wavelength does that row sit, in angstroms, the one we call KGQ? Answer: 3968 angstroms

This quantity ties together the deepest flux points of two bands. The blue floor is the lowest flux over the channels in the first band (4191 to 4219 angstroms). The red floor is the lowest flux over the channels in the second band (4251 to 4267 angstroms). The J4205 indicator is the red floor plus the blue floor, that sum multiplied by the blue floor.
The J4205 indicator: 2437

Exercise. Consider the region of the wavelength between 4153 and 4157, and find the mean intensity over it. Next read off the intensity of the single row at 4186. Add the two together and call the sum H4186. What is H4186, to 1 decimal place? 86.0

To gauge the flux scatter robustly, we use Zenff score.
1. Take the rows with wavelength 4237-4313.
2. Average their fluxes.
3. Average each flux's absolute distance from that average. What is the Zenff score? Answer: 3.27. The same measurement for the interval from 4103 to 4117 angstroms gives 3.59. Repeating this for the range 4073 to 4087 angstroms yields 4.34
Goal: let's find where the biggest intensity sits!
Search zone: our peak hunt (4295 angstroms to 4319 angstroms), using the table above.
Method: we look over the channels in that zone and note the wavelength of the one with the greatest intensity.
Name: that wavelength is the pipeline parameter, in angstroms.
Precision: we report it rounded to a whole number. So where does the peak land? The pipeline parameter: 4302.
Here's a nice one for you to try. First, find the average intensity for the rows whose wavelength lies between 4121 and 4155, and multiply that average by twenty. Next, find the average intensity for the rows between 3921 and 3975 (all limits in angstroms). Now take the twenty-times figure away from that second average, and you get -845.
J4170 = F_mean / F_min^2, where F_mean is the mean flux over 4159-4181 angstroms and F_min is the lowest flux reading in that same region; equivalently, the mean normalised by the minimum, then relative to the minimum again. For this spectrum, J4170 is 0.039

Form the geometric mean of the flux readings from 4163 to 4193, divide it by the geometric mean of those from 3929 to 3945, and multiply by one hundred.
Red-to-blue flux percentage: 125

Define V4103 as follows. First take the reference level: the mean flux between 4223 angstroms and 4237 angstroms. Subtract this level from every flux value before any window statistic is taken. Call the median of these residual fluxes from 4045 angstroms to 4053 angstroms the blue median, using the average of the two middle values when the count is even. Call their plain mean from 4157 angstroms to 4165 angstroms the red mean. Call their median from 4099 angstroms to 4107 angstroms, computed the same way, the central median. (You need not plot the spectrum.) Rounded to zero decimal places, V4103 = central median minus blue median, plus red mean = -14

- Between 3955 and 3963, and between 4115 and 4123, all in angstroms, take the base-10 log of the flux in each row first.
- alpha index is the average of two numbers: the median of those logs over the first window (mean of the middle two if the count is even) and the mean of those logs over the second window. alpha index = 1.58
